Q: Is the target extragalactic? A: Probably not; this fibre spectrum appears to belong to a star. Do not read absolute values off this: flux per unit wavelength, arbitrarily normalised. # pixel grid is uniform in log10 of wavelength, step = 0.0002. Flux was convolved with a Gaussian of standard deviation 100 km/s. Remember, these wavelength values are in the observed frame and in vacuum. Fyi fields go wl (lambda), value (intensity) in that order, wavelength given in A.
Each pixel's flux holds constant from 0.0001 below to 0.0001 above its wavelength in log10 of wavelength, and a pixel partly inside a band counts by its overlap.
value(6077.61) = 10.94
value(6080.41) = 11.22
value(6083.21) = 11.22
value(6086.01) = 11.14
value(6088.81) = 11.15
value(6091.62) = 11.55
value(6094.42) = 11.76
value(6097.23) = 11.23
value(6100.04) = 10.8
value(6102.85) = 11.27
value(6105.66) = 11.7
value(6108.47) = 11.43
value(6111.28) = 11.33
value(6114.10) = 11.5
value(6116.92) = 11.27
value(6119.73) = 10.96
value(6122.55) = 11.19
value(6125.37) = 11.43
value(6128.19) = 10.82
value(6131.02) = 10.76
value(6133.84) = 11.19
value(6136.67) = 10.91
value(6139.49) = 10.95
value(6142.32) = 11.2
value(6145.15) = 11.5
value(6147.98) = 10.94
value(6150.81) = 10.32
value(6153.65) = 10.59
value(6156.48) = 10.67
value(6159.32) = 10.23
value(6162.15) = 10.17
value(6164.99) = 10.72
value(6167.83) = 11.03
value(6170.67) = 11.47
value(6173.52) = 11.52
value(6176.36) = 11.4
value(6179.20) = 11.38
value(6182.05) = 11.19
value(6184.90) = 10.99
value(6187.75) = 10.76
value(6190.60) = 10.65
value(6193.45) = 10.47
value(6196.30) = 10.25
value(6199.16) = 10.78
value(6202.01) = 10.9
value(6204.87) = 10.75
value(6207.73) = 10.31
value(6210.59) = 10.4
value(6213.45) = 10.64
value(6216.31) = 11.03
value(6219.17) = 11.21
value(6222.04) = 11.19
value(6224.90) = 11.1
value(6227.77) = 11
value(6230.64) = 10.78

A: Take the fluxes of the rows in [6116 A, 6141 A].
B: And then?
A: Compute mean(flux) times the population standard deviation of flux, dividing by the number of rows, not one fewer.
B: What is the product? 2.3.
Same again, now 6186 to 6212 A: 2.3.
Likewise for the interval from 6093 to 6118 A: 3.0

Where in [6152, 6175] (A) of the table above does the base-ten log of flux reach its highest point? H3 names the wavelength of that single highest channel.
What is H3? 6173.52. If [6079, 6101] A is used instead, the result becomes 6094.42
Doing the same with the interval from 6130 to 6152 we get 6145.15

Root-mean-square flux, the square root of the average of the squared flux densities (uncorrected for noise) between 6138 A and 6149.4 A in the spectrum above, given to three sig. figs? 11.1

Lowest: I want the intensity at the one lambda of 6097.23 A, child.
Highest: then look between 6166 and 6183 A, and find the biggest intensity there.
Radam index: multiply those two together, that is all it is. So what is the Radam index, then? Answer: 129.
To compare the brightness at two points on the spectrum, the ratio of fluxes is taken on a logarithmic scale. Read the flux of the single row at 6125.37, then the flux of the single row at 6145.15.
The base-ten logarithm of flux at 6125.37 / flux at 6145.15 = -0.003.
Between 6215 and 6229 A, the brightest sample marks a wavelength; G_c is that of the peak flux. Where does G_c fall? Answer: 6219.17 A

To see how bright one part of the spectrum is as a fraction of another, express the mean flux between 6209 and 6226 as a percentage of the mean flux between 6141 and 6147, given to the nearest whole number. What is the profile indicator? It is 96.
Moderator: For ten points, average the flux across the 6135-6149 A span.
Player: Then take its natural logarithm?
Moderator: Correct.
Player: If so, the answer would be 2.41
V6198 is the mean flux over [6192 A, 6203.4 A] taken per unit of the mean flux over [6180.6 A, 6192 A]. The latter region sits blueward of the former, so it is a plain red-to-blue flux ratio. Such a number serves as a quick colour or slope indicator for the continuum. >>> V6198 0.97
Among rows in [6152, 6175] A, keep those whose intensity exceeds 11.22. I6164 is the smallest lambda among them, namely 6170.67 A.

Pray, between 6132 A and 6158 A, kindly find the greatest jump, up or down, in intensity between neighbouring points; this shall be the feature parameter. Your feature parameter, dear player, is 0.62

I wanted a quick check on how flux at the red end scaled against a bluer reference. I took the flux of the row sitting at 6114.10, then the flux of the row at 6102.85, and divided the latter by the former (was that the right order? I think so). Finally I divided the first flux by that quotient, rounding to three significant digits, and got 11.7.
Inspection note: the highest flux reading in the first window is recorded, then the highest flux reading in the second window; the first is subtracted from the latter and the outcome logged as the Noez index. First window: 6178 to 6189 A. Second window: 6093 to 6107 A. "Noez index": 0.4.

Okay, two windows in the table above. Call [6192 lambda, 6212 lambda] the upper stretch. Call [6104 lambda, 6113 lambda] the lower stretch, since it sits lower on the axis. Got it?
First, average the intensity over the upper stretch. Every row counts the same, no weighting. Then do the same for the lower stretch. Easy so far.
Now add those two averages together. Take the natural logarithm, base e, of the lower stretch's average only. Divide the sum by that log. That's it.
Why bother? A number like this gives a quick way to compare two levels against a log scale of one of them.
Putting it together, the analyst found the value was 9.03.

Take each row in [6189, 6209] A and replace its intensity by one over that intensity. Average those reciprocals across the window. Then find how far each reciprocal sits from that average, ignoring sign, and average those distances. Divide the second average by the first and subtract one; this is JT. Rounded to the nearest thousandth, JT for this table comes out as -0.980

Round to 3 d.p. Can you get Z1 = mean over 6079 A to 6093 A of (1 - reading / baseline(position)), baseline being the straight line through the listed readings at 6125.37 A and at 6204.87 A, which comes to 0.043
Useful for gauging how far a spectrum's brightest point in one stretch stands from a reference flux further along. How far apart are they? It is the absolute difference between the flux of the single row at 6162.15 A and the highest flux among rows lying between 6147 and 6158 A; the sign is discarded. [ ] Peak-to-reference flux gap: 0.8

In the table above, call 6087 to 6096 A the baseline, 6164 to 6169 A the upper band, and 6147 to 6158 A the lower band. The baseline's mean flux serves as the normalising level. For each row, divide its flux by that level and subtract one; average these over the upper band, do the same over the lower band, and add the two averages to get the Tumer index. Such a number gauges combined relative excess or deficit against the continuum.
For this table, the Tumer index -0.13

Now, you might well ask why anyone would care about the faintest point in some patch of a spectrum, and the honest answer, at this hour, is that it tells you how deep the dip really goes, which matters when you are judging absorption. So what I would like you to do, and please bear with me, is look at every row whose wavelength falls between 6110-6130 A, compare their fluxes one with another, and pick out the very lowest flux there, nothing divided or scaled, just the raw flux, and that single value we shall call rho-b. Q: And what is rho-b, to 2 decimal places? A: 10.82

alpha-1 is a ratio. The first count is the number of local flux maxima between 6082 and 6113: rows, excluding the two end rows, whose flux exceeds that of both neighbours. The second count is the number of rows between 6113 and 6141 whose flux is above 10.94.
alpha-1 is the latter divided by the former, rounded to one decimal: 3.5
